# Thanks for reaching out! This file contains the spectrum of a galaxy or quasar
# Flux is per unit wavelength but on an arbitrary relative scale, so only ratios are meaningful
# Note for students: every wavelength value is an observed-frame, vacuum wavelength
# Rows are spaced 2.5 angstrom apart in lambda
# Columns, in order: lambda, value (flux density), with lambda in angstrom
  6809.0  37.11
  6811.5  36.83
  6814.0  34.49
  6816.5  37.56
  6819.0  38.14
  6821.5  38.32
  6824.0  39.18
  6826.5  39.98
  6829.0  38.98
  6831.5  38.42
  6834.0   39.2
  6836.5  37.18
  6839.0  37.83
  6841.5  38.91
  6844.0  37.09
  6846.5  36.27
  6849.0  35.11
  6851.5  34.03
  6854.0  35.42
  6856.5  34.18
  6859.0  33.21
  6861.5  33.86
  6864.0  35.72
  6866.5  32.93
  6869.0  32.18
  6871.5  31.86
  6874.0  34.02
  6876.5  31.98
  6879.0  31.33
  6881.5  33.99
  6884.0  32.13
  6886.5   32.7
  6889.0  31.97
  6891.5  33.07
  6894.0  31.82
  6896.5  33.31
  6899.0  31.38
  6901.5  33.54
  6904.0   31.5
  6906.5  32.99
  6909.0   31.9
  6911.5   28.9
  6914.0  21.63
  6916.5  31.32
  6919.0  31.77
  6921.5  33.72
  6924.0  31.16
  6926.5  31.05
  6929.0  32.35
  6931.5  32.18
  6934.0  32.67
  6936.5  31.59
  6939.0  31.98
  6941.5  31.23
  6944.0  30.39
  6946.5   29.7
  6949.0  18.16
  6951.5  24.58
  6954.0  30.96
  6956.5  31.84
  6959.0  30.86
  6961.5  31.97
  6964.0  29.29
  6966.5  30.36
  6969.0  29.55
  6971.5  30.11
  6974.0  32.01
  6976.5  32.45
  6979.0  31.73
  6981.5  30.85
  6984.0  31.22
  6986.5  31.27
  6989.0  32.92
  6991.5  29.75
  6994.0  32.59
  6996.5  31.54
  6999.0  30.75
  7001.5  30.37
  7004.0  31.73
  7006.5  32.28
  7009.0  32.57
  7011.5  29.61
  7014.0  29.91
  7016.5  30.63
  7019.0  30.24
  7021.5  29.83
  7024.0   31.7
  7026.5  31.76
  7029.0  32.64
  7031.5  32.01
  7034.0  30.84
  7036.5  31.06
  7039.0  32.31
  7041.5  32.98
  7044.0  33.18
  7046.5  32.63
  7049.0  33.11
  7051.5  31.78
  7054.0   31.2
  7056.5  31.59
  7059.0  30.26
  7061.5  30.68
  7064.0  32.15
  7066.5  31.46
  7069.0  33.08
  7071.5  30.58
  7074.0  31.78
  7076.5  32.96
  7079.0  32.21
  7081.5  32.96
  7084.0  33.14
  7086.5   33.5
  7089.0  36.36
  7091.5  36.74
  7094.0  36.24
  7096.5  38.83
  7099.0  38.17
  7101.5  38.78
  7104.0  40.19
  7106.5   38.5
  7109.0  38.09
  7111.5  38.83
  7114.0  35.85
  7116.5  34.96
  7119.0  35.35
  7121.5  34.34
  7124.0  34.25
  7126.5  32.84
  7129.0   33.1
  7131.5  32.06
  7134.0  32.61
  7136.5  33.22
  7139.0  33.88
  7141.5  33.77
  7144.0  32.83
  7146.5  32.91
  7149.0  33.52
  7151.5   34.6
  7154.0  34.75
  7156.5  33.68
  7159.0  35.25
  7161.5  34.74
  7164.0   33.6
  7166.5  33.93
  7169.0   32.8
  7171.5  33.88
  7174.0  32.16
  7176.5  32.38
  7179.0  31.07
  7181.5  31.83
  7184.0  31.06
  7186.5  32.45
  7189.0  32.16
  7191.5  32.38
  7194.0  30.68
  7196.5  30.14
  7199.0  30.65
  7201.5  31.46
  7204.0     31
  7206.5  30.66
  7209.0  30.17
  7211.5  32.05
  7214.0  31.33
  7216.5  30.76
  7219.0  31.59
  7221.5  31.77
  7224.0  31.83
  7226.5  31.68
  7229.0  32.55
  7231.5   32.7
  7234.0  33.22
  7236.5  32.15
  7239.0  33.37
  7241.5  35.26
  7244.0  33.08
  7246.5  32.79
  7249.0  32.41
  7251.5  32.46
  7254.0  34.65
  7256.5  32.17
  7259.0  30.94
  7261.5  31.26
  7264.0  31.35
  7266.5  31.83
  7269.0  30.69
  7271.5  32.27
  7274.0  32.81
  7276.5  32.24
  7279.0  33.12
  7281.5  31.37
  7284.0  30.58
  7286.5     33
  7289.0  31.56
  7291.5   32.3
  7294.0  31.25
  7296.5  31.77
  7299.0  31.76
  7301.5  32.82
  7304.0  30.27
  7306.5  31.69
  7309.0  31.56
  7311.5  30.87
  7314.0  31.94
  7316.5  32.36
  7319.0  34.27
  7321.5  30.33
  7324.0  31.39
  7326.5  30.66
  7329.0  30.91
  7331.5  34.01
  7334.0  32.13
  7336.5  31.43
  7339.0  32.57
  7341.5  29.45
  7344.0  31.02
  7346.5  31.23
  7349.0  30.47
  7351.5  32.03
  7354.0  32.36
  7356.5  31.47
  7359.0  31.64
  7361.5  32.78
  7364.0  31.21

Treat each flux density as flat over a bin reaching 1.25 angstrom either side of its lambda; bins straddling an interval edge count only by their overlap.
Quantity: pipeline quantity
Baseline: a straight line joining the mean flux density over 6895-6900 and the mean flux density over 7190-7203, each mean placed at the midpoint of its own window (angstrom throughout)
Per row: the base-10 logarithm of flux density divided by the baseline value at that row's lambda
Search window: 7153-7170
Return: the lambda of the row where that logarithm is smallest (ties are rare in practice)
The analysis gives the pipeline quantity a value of 7169.0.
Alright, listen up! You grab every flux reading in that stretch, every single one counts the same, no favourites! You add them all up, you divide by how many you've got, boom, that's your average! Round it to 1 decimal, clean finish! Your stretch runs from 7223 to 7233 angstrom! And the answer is 32.2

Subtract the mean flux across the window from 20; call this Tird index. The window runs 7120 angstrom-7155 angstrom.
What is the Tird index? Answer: -13.5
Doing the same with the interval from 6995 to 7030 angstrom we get -11.1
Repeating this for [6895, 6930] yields -11.2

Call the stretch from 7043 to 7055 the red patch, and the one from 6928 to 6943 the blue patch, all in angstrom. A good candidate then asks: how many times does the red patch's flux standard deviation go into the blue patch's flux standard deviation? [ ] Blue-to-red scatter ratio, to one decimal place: 0.6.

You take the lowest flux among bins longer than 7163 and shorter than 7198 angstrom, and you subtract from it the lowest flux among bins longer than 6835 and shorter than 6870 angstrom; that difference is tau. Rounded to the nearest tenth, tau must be -2.0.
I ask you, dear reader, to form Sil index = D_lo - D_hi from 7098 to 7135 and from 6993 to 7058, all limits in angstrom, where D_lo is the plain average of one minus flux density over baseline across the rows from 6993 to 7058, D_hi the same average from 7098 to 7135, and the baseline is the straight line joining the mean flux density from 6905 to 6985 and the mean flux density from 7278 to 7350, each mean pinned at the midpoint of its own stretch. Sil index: 0.13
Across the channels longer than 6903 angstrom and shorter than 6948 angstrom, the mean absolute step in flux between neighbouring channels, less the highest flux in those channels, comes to -32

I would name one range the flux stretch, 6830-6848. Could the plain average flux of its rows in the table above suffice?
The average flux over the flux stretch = 38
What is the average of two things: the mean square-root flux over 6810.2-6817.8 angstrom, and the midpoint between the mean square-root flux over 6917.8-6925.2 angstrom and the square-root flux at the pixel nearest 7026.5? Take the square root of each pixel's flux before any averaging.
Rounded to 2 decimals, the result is 5.84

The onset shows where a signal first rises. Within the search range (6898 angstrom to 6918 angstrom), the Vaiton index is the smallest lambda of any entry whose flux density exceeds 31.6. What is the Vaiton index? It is 6901.5 angstrom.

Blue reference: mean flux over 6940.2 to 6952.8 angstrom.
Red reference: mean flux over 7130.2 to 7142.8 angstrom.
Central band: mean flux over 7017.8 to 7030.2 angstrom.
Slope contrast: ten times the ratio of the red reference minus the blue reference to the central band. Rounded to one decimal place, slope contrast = 2.0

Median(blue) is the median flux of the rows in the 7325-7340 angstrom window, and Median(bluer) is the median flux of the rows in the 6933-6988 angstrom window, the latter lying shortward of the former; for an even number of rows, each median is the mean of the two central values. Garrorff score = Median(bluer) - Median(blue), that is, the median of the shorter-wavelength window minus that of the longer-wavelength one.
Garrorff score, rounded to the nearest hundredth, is -0.69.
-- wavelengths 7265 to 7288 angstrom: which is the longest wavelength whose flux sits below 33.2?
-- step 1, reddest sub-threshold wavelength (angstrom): 7286.5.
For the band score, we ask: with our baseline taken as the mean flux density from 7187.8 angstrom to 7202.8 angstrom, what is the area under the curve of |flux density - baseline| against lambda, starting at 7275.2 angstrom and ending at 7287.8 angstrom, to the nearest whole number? 14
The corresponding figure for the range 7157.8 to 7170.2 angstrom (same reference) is 35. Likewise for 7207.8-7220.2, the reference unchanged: 7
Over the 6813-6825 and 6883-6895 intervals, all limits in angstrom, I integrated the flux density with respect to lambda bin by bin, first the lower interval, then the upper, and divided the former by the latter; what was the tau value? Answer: 1.16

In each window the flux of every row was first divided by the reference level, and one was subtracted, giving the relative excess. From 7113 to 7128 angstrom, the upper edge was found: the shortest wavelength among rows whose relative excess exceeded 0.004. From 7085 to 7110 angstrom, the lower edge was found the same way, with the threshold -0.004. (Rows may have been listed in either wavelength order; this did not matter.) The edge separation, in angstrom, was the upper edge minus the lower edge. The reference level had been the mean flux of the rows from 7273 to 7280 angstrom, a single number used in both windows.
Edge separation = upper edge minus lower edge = 27.5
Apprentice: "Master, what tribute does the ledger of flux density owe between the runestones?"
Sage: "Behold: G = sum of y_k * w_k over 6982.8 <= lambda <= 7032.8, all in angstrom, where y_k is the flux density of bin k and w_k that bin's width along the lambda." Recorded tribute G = 1563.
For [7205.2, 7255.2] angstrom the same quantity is 1616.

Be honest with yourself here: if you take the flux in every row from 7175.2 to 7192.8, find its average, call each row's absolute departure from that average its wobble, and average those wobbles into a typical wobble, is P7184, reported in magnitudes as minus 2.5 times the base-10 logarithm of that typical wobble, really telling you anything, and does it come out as 0.8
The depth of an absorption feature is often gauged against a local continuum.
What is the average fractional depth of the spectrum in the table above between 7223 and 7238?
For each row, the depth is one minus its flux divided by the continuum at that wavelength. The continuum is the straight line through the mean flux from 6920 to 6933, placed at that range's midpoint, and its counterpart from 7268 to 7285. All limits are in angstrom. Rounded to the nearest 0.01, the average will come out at -0.01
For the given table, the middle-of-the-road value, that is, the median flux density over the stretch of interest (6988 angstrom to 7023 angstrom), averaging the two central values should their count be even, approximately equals 30.7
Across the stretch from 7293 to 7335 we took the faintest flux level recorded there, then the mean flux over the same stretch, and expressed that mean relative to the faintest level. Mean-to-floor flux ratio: 1.05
